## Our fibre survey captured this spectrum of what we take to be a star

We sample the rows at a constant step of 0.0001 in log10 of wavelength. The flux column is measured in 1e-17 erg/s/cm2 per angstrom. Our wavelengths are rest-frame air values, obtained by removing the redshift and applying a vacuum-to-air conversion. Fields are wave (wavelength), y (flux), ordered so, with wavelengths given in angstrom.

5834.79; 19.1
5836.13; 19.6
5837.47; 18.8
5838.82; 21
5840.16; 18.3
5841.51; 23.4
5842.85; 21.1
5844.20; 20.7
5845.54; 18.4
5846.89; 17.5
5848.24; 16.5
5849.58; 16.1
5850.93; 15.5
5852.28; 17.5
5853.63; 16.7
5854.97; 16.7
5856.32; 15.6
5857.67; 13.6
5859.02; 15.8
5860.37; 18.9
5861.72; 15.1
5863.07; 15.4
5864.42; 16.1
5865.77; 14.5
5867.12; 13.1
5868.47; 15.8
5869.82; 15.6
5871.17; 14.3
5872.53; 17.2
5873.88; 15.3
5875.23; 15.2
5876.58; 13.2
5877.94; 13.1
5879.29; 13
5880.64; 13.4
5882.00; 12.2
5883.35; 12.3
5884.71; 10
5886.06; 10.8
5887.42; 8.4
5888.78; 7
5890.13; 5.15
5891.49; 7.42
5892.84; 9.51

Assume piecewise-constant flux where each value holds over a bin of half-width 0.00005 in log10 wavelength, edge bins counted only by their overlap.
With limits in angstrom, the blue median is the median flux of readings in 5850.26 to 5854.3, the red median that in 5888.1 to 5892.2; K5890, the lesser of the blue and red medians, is 7.0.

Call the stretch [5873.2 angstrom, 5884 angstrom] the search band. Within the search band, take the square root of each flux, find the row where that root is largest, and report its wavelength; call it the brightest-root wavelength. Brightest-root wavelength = 5873.88 angstrom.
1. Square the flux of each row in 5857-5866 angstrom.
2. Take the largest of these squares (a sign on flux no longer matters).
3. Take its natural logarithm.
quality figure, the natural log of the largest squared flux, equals 5.9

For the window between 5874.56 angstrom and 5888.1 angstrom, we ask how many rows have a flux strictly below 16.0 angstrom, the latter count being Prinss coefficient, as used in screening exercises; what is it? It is 10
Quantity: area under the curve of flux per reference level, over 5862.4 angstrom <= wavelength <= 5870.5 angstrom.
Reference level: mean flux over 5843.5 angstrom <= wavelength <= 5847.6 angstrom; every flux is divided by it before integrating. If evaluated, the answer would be 6.5 angstrom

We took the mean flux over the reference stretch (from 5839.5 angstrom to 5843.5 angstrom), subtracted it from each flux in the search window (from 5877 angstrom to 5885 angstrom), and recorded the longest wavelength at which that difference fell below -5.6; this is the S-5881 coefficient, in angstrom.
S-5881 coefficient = 5884.71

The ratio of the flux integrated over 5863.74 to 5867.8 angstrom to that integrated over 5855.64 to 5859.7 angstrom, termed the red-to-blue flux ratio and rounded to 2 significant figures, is 0.97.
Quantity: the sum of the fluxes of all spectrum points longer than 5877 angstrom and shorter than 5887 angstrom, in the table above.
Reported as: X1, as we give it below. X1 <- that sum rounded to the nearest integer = 85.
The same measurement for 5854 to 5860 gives 62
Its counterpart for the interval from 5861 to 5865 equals 47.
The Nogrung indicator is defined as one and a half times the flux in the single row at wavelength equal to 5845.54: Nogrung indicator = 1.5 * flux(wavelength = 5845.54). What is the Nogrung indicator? 28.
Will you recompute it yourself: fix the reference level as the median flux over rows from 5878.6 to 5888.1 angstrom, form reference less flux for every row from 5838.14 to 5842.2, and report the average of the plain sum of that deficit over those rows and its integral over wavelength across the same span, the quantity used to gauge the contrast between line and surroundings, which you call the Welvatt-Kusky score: -31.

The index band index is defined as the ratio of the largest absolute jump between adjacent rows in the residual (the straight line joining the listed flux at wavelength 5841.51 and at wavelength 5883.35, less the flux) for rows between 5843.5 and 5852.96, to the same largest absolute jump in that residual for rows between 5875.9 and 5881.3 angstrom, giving 3.11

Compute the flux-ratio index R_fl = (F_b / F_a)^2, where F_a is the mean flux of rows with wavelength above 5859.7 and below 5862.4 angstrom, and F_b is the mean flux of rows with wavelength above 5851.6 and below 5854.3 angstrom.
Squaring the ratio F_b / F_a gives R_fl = 1.0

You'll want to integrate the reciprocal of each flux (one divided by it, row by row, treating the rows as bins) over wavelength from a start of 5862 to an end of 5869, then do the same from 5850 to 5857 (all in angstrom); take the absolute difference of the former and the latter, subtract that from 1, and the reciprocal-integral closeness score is 0.958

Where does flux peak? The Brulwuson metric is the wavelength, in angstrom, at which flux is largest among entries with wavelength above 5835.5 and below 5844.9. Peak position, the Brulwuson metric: 5841.51 angstrom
